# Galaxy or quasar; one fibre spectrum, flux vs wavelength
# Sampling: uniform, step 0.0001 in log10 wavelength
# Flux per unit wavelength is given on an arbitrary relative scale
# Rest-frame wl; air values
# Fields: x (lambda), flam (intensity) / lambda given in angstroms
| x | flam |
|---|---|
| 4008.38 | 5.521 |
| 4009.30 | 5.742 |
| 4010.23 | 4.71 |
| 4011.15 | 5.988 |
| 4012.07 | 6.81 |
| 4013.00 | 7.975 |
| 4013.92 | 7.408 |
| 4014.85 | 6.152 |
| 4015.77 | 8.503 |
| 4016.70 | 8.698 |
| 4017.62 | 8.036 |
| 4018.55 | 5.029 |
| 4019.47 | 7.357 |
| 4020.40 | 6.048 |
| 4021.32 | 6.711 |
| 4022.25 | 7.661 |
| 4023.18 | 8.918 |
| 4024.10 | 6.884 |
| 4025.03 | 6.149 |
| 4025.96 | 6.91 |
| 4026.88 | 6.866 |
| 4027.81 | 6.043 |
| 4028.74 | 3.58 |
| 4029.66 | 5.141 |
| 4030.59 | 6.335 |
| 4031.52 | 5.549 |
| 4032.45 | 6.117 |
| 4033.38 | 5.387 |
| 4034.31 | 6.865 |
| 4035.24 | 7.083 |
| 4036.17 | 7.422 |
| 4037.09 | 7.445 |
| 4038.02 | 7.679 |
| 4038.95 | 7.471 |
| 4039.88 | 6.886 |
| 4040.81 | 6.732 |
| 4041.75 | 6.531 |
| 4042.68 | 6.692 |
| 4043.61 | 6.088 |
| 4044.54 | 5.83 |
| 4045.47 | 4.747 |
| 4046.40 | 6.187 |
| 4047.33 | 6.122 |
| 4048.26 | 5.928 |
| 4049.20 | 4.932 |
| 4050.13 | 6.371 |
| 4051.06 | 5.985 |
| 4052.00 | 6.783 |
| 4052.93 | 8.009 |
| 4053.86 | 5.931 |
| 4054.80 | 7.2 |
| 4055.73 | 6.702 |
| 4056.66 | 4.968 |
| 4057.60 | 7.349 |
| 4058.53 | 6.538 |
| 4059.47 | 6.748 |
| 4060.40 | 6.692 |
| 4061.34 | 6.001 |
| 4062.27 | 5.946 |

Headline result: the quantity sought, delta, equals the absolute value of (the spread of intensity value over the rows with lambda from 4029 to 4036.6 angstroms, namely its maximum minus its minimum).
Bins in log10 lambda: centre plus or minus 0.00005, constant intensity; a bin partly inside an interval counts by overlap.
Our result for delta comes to 2.3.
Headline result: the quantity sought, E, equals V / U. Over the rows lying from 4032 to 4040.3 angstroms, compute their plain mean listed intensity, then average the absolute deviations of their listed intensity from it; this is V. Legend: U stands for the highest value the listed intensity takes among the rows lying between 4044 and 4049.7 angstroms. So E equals 0.088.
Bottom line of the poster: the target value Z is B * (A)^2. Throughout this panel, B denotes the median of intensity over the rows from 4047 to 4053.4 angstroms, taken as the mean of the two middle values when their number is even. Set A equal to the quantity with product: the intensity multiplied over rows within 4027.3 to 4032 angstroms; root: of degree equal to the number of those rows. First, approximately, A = 5.2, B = 6.1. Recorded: 167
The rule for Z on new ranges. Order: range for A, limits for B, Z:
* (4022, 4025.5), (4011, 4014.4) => 382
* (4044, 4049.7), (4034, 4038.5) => 232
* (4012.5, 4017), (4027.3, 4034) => 328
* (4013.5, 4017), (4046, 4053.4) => 357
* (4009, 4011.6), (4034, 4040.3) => 221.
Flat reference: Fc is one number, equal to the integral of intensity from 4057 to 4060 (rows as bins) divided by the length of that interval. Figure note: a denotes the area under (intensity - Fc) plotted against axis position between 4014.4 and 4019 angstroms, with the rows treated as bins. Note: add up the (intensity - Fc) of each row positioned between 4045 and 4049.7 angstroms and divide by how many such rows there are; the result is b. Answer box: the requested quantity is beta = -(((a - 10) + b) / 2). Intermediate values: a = 2.3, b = -1.2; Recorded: 4.4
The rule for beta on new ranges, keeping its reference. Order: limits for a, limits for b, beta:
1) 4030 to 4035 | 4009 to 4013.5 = 7.1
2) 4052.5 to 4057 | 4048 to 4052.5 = 5.8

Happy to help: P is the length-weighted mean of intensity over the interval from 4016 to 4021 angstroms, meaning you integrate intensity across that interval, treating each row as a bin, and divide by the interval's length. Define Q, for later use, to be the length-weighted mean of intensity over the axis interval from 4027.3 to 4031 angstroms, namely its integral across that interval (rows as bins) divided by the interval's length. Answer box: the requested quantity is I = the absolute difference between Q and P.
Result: 1.82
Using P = 7.09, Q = 5.3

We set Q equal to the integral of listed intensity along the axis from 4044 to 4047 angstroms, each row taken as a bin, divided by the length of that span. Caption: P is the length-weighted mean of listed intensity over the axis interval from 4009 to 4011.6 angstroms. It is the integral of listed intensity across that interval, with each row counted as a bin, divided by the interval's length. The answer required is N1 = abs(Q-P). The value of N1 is 0.2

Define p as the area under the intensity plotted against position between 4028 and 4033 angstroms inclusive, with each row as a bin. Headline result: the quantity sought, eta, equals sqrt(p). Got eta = 5.2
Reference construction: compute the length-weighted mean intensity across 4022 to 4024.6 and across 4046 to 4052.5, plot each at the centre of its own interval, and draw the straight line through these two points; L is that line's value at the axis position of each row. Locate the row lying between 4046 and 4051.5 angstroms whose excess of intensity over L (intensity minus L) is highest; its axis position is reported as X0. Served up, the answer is 4050.13 angstroms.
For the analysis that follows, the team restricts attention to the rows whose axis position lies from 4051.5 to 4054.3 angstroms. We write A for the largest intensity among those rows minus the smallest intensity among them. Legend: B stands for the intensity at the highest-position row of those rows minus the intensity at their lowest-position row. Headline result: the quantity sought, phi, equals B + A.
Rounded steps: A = 2.1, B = -0.9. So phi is 1.2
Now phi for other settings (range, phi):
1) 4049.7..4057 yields 1.6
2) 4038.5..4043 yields 0.2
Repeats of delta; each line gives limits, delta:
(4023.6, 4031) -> 3.3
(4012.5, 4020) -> 3.7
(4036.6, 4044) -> 1.6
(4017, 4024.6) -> 3.9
